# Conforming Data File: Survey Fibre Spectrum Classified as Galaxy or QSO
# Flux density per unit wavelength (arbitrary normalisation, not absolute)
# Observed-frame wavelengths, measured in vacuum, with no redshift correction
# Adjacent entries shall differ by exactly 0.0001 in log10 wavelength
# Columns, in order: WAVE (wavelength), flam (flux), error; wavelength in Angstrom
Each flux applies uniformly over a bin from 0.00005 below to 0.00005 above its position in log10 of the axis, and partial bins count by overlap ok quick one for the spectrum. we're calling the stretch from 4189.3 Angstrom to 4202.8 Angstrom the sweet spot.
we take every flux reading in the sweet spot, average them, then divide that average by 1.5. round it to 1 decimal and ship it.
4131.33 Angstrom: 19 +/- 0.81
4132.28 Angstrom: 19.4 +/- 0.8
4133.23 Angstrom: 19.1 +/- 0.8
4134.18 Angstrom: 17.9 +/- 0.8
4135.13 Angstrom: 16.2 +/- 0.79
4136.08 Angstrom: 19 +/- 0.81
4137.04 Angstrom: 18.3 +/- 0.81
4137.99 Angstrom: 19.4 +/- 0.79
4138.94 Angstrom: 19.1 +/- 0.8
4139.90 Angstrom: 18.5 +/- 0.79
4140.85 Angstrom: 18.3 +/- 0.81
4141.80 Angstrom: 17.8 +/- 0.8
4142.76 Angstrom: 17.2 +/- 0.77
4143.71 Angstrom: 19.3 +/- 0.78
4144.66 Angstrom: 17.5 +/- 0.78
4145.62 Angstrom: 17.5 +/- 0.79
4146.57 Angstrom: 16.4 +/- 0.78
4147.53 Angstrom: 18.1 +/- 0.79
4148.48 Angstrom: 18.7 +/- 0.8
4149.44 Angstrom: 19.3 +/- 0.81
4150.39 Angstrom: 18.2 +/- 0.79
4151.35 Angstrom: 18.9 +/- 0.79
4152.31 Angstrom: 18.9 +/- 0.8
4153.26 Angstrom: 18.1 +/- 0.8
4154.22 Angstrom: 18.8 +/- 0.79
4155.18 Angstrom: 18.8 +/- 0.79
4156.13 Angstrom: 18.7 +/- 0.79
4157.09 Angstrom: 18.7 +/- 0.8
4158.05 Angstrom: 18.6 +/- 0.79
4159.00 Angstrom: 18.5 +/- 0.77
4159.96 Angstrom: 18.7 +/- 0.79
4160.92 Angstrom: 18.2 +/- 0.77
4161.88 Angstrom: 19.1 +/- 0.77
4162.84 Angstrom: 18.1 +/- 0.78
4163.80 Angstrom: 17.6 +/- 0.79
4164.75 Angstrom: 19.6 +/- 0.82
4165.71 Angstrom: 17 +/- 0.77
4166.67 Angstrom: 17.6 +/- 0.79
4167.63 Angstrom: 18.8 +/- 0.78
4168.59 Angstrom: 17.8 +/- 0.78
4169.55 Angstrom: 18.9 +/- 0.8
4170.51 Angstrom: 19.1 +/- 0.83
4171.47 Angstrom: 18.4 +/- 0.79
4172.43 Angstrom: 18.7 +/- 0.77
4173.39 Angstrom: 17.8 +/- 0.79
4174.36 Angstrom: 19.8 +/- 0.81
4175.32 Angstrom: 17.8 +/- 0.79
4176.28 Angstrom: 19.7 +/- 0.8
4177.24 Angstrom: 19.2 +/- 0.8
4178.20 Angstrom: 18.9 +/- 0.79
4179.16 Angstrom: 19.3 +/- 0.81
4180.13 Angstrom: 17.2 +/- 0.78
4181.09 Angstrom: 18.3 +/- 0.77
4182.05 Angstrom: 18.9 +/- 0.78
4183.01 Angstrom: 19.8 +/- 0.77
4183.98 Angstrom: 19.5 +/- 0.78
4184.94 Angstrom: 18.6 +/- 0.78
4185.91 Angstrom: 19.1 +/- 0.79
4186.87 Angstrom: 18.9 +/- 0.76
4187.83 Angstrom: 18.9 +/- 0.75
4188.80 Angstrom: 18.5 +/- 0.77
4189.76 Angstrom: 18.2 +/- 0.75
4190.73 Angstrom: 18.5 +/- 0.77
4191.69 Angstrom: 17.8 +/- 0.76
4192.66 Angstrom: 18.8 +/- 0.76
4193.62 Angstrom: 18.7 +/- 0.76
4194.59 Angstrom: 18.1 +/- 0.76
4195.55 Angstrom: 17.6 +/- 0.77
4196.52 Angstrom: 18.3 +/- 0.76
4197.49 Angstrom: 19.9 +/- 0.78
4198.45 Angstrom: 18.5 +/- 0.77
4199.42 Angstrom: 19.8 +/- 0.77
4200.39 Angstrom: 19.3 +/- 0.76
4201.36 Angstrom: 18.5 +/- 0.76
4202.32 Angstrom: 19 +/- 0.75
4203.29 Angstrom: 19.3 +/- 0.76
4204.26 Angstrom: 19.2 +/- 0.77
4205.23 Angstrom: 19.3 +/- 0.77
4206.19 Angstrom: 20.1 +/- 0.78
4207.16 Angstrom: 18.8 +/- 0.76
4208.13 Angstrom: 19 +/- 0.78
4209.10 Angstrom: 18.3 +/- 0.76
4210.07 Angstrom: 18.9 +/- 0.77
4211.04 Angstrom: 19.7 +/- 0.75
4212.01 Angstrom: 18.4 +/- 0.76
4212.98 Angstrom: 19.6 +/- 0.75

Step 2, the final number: 12.4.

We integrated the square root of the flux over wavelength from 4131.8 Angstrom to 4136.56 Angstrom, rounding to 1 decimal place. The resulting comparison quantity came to 20.4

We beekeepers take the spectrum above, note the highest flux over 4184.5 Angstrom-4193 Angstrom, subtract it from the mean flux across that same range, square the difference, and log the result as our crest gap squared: 0.3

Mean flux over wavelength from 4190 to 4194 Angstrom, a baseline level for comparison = 18.4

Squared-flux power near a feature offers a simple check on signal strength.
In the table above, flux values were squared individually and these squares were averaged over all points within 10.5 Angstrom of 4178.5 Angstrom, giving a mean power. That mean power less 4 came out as 349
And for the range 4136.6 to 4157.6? 335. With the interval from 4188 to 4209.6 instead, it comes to 350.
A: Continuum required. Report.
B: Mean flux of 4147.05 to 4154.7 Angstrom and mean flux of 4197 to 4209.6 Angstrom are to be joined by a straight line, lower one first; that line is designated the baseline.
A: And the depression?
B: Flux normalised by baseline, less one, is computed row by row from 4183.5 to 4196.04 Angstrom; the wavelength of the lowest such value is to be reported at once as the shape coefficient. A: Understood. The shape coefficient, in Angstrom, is 4195.55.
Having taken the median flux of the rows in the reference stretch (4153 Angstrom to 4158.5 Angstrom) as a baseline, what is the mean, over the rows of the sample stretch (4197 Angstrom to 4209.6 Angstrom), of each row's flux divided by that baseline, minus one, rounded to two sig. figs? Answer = 0.024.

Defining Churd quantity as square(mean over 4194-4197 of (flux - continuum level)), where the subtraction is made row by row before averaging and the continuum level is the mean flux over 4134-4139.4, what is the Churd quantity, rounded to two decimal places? 0.10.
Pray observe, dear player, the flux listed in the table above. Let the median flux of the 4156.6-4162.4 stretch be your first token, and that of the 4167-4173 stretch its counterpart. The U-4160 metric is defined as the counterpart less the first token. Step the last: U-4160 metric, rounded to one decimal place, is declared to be 0.1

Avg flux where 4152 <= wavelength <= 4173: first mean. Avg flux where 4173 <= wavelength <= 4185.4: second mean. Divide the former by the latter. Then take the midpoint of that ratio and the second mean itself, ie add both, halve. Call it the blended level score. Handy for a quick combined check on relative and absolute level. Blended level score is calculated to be 9.91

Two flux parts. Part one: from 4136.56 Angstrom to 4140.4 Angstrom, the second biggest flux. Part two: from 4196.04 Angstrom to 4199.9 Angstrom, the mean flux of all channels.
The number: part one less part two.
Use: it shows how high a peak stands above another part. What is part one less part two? 0.0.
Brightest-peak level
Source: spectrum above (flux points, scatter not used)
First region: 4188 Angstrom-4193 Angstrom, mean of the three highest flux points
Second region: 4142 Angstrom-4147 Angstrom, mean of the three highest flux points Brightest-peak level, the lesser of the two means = 18.1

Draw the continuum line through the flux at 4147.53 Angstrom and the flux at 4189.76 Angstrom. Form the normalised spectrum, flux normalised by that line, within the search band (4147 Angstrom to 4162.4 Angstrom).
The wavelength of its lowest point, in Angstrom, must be 4153.26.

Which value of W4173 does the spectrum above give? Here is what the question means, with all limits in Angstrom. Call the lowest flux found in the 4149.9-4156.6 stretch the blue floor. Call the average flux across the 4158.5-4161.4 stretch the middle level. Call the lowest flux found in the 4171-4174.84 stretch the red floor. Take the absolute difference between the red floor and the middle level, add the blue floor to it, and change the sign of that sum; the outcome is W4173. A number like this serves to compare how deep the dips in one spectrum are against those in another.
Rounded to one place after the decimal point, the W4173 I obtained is -18.8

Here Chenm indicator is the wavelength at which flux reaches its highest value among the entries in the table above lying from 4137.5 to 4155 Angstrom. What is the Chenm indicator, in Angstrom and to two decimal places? 4137.99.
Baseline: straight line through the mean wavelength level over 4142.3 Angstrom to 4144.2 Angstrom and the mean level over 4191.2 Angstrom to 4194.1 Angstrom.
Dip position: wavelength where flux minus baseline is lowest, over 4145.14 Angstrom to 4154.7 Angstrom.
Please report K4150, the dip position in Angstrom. 4146.57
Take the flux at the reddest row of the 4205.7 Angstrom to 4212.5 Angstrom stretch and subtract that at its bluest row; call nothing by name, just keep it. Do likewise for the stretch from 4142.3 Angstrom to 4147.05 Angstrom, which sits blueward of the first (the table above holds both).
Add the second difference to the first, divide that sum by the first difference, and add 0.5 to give 2.0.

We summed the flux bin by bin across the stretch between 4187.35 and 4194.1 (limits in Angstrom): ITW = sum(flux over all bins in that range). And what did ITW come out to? 129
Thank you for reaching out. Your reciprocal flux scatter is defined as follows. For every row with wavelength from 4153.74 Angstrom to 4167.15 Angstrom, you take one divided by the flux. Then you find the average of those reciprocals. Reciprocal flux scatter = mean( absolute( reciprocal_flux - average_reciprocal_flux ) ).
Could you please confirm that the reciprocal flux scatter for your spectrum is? 0.0016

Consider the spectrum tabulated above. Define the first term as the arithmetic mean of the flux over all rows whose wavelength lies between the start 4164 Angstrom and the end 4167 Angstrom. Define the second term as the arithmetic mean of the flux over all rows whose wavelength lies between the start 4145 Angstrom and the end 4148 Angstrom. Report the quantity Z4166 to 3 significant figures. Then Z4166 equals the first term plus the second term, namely 35.4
